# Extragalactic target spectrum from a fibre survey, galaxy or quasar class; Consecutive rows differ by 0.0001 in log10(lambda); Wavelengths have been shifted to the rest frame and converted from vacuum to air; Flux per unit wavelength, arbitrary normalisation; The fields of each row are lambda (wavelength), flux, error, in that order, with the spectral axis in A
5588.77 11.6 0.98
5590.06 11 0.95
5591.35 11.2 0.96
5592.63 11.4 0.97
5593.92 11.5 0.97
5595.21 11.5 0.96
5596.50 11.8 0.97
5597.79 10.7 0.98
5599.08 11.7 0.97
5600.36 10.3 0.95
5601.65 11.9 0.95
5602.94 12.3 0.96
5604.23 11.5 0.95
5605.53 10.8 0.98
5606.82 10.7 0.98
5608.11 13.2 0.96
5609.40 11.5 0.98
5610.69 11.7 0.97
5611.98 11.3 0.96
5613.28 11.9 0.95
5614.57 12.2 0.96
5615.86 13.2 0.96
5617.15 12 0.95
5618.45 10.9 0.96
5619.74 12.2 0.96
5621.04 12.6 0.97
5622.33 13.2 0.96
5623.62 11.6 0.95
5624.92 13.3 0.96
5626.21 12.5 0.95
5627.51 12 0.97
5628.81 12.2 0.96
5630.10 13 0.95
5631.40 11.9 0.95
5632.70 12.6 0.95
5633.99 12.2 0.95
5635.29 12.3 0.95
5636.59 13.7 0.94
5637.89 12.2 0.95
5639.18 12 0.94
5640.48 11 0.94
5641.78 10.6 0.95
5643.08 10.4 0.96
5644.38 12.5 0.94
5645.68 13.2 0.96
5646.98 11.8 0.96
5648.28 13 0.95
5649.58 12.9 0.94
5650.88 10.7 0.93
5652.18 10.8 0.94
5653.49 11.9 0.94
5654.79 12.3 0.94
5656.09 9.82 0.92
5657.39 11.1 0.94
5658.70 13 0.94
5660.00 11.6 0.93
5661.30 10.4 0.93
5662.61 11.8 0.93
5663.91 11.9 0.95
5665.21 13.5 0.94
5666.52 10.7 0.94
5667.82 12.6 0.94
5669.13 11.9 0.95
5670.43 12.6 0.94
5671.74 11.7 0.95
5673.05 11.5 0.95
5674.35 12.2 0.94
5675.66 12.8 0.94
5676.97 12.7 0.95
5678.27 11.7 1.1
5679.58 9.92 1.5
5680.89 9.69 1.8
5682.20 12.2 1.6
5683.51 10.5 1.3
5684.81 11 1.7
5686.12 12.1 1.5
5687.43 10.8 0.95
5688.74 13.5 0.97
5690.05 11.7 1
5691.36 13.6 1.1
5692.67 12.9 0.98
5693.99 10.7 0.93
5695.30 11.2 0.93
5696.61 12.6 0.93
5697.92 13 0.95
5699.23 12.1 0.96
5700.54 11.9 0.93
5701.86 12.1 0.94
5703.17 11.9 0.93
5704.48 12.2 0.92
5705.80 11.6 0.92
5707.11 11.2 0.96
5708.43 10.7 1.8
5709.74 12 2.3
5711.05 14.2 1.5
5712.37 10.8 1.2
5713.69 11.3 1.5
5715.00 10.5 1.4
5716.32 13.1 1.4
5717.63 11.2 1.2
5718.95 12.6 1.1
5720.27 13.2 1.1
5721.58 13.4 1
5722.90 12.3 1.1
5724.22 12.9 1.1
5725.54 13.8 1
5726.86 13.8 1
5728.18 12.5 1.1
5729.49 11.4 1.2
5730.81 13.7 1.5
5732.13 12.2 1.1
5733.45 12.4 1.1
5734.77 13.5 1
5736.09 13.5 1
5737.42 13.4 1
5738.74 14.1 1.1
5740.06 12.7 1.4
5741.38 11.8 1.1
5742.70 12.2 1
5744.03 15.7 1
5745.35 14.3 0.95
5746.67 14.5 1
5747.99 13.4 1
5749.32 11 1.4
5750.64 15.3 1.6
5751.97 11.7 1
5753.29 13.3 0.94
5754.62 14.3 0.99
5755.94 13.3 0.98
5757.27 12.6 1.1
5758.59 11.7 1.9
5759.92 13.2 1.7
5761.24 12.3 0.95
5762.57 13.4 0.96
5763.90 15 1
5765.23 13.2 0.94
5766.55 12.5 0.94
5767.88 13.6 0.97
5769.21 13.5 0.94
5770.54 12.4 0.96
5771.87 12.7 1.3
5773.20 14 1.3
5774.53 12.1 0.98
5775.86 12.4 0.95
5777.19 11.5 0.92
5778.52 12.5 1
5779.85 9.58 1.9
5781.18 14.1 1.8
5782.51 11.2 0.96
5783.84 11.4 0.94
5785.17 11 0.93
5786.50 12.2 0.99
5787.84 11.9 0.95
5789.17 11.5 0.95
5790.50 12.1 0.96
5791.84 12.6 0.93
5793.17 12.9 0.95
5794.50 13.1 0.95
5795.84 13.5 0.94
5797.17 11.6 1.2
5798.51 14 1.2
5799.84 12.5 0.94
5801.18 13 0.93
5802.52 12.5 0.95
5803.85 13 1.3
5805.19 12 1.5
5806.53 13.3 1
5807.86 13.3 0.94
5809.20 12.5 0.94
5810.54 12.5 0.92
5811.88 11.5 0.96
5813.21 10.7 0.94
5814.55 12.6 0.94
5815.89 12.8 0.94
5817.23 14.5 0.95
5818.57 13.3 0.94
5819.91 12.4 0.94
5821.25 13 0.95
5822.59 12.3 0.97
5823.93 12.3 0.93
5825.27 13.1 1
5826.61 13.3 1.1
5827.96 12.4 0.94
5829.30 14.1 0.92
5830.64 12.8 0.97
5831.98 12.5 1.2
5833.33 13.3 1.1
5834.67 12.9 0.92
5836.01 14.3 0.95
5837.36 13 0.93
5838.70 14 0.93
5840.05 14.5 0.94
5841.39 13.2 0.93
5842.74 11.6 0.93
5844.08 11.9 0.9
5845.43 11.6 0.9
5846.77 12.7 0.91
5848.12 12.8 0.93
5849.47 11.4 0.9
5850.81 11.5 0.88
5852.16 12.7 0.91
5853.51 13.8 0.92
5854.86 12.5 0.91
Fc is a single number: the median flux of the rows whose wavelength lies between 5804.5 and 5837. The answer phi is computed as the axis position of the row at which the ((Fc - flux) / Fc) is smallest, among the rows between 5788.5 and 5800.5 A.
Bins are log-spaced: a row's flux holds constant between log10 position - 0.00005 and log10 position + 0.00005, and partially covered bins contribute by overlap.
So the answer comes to 5798.51 A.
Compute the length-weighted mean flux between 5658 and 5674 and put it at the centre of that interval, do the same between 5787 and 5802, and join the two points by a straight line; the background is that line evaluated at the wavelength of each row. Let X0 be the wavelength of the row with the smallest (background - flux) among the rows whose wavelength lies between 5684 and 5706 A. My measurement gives 5691.36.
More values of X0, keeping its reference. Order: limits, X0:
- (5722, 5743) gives 5738.74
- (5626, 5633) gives 5630.10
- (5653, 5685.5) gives 5665.21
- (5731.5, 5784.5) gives 5744.03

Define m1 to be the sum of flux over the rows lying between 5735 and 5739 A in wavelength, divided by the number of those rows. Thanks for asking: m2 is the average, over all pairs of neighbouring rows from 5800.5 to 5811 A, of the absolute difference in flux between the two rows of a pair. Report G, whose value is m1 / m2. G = 23.3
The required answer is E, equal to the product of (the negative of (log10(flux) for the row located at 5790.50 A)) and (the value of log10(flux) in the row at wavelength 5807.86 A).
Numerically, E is -1.22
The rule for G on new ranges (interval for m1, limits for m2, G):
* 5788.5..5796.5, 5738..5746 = 8.3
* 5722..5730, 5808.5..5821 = 13.3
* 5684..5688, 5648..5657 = 10.6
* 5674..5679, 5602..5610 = 10.6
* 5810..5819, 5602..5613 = 13.7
